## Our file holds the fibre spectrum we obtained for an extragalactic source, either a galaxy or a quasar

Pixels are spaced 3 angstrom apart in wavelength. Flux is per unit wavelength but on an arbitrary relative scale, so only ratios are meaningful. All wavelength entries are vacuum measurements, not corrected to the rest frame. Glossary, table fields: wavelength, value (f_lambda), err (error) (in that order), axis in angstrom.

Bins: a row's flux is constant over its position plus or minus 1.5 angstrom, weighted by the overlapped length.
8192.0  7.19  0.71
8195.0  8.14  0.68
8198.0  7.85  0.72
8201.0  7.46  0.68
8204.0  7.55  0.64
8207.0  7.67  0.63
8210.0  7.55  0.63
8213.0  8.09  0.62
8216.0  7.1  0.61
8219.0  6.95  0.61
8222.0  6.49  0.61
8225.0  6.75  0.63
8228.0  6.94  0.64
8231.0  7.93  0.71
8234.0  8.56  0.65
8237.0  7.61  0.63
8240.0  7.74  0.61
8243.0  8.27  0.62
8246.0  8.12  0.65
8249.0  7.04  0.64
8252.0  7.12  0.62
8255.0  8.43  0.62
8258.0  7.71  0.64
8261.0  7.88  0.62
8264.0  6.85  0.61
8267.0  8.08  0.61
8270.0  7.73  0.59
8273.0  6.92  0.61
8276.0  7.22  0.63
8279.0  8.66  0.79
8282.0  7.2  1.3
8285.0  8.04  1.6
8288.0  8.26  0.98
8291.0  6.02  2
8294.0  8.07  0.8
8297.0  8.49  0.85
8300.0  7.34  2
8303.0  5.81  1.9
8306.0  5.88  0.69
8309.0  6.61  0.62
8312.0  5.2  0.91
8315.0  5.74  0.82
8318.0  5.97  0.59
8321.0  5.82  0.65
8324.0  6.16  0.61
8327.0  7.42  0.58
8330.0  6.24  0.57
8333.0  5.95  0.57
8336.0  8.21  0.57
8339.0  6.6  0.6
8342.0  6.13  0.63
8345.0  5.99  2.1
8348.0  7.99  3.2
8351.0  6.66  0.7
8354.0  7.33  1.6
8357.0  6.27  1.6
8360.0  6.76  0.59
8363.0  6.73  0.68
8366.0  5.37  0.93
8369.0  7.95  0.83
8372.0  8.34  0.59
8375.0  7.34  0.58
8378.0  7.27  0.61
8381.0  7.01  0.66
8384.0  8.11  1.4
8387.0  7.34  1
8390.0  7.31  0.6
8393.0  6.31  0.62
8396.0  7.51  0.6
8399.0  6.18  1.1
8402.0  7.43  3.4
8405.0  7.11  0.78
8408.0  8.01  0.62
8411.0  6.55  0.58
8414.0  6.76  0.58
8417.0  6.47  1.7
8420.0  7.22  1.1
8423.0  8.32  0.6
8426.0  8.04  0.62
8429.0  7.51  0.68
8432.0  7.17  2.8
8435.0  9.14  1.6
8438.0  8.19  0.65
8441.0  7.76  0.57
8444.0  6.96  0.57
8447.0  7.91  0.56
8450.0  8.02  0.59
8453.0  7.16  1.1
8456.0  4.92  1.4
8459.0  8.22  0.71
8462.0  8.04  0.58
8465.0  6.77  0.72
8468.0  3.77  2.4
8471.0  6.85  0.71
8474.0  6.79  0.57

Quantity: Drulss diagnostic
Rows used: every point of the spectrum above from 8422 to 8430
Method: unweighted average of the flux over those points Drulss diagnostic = 7.96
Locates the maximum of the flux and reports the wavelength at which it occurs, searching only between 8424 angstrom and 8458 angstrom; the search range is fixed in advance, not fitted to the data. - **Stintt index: 8435.0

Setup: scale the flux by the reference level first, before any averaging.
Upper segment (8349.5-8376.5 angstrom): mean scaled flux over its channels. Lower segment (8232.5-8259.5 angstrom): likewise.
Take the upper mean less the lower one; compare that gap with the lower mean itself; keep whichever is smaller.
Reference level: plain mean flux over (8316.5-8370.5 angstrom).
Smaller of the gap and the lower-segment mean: -0.13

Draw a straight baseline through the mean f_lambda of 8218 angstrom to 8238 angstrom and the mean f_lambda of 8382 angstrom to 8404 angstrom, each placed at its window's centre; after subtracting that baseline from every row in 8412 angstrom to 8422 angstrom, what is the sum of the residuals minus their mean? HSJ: -0.7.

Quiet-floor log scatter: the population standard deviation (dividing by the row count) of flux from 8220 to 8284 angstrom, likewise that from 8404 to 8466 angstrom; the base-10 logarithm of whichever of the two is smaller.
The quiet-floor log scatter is -0.20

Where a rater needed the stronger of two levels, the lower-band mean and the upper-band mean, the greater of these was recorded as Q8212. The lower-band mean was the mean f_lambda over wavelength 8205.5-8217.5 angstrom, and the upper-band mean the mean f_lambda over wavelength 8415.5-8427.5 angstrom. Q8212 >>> 7.60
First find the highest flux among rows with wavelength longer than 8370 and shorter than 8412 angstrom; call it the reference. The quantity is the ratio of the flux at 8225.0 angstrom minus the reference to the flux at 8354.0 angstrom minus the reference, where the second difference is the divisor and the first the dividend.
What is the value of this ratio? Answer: 2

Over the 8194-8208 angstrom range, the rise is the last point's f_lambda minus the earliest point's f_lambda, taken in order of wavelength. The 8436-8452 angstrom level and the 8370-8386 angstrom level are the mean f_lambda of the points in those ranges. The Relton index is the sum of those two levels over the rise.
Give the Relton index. -33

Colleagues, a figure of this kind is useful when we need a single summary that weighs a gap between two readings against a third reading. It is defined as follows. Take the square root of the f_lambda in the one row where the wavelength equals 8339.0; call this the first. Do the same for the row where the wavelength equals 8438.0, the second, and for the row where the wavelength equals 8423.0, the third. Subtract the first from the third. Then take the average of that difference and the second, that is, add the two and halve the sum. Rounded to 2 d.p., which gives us 1.59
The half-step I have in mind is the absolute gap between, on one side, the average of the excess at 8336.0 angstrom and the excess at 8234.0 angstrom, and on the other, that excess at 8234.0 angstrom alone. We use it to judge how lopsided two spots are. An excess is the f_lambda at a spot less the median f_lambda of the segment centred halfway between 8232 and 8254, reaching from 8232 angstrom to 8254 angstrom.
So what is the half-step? 0.2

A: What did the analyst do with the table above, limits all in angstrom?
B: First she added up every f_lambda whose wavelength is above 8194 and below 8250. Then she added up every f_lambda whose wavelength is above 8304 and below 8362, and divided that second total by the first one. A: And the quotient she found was 0.85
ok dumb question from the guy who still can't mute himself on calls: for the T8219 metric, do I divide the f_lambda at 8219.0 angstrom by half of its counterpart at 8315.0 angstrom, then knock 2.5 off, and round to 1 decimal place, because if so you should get -0.1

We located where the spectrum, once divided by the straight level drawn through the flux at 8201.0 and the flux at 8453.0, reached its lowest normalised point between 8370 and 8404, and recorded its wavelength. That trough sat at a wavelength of 8399.0 angstrom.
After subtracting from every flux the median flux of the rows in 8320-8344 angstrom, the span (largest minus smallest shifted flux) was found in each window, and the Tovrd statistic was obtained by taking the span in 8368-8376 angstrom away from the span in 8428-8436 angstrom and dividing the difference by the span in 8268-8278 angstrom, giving 1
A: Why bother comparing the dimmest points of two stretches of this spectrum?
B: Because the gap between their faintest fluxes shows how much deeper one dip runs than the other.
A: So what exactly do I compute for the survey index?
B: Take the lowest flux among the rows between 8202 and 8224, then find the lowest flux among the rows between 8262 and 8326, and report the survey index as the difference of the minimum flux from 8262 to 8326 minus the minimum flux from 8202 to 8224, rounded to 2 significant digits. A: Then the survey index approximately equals -1.3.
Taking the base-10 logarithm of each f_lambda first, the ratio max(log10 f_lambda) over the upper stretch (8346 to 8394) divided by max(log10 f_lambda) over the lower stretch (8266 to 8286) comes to 0.98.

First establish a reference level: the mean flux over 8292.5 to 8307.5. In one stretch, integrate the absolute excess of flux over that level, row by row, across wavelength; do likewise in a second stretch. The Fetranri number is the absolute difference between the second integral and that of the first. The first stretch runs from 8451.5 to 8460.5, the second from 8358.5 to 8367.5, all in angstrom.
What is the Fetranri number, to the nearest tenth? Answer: 2.5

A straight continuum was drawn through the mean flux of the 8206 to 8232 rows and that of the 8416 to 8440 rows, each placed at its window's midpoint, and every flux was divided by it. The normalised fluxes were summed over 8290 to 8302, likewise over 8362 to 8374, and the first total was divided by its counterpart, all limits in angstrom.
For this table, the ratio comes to 1.08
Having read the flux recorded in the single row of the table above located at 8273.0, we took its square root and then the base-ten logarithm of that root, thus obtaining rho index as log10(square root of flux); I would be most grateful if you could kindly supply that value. 0.420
